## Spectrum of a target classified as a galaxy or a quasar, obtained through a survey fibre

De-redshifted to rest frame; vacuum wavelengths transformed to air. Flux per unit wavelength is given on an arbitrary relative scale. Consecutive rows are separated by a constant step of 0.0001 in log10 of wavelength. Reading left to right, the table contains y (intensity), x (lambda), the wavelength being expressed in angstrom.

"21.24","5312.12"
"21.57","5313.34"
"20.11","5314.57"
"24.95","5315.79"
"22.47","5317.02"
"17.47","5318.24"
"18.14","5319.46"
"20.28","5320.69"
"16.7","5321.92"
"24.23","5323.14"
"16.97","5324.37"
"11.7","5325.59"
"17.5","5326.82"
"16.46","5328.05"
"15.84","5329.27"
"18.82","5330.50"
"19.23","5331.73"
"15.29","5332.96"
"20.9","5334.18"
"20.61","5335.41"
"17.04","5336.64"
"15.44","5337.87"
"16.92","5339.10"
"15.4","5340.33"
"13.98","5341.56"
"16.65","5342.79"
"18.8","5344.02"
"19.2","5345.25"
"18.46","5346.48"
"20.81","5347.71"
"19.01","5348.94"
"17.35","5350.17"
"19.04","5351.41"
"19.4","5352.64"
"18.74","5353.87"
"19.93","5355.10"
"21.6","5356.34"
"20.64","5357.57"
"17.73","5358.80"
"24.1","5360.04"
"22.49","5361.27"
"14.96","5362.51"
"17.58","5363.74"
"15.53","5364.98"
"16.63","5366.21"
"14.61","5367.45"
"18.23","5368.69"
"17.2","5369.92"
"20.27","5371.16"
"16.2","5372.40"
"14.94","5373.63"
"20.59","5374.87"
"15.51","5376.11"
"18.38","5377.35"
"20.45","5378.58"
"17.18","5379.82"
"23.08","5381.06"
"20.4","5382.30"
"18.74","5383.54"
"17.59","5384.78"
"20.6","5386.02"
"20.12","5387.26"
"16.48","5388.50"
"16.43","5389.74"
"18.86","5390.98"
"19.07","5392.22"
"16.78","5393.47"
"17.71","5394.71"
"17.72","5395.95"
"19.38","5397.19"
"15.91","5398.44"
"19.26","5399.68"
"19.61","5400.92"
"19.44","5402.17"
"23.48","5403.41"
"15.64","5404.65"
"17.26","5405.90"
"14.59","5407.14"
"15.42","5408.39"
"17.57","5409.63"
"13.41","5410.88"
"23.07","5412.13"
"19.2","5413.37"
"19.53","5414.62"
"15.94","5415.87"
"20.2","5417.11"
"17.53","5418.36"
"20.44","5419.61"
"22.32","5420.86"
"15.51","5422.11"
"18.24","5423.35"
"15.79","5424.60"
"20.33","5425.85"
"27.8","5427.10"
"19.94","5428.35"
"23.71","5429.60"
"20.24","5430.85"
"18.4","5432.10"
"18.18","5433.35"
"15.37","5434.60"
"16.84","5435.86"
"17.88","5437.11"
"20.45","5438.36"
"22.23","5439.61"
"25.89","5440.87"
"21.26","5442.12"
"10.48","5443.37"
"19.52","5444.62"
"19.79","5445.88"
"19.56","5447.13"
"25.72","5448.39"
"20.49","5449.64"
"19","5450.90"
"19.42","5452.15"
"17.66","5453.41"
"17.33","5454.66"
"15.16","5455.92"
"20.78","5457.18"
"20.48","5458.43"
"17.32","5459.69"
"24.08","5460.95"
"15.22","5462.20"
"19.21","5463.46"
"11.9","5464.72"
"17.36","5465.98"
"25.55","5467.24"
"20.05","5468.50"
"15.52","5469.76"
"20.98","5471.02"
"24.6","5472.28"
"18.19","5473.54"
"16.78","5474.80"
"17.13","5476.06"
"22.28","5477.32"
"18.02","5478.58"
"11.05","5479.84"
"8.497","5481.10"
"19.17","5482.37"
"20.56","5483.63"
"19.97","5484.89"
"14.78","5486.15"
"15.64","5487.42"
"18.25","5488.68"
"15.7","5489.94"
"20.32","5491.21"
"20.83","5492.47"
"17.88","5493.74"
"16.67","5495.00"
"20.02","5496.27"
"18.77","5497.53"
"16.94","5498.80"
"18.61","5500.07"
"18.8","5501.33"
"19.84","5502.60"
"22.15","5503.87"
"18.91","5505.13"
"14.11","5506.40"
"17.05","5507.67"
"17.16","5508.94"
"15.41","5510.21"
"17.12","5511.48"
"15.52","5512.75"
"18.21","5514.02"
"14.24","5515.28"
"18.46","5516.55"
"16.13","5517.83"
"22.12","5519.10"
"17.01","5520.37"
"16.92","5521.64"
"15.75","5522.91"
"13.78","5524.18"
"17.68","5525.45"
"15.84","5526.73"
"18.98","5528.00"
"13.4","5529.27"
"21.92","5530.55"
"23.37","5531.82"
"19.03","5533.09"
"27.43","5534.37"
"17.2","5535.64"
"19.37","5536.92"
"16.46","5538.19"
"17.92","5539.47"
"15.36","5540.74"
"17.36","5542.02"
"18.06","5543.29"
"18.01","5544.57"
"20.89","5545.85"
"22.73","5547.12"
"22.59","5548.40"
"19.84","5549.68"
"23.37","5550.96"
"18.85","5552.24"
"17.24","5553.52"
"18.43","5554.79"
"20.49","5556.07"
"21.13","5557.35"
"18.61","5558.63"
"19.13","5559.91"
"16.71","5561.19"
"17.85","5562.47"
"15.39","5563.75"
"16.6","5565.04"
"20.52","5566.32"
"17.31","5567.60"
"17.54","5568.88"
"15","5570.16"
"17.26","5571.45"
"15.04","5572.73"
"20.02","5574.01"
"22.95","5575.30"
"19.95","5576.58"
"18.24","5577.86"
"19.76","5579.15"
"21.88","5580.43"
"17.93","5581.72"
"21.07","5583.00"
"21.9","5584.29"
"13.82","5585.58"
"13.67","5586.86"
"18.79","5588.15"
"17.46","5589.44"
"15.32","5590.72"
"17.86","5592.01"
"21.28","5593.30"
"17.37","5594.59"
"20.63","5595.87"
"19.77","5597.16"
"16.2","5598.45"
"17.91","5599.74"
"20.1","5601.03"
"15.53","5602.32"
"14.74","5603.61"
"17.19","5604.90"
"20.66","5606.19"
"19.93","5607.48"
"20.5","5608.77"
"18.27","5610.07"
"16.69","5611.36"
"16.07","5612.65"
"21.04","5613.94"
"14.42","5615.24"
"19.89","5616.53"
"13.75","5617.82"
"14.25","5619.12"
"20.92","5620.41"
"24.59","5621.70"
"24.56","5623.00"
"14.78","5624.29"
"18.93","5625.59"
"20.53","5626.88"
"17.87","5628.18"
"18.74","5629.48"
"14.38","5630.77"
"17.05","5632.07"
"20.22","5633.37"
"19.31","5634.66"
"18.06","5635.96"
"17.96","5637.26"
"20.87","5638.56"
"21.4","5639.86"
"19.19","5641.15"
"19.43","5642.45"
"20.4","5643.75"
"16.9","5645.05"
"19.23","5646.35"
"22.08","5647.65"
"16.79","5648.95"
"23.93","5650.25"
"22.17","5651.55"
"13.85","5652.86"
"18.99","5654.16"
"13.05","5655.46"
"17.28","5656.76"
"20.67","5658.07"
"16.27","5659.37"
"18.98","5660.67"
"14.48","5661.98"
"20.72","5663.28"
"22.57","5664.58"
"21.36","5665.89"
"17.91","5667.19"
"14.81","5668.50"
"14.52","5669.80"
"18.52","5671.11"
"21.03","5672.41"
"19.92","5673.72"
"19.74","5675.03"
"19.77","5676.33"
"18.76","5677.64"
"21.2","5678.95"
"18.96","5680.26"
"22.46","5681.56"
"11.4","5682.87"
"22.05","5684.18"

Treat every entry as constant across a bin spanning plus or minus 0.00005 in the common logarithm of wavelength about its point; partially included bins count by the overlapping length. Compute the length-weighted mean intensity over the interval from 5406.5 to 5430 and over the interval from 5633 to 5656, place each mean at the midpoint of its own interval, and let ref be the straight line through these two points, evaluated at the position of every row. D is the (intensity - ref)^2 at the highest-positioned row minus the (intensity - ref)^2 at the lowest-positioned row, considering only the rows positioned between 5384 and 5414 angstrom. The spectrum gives -1.7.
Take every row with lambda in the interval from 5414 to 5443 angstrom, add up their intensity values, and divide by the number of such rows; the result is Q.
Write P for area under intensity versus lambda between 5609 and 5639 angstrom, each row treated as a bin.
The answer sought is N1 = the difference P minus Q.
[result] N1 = 532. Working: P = 552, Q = 19.7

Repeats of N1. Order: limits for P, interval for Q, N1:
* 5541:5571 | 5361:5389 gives 546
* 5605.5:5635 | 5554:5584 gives 529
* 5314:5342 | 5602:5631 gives 489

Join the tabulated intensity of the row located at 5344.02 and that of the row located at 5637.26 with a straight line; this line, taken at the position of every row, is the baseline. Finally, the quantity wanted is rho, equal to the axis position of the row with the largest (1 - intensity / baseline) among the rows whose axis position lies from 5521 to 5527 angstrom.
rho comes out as 5524.18 angstrom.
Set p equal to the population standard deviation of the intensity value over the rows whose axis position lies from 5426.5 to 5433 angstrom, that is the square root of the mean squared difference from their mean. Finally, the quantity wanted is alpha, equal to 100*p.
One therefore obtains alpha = 337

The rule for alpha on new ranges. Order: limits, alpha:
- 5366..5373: 176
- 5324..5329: 231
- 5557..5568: 178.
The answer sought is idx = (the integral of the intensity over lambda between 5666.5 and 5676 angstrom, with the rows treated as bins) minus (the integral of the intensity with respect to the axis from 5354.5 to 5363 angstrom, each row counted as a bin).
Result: 0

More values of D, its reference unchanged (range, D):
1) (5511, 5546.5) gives -0.1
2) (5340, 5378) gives -11.8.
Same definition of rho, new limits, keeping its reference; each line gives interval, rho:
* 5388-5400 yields 5398.44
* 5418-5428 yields 5422.11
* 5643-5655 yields 5652.86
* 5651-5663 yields 5655.46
